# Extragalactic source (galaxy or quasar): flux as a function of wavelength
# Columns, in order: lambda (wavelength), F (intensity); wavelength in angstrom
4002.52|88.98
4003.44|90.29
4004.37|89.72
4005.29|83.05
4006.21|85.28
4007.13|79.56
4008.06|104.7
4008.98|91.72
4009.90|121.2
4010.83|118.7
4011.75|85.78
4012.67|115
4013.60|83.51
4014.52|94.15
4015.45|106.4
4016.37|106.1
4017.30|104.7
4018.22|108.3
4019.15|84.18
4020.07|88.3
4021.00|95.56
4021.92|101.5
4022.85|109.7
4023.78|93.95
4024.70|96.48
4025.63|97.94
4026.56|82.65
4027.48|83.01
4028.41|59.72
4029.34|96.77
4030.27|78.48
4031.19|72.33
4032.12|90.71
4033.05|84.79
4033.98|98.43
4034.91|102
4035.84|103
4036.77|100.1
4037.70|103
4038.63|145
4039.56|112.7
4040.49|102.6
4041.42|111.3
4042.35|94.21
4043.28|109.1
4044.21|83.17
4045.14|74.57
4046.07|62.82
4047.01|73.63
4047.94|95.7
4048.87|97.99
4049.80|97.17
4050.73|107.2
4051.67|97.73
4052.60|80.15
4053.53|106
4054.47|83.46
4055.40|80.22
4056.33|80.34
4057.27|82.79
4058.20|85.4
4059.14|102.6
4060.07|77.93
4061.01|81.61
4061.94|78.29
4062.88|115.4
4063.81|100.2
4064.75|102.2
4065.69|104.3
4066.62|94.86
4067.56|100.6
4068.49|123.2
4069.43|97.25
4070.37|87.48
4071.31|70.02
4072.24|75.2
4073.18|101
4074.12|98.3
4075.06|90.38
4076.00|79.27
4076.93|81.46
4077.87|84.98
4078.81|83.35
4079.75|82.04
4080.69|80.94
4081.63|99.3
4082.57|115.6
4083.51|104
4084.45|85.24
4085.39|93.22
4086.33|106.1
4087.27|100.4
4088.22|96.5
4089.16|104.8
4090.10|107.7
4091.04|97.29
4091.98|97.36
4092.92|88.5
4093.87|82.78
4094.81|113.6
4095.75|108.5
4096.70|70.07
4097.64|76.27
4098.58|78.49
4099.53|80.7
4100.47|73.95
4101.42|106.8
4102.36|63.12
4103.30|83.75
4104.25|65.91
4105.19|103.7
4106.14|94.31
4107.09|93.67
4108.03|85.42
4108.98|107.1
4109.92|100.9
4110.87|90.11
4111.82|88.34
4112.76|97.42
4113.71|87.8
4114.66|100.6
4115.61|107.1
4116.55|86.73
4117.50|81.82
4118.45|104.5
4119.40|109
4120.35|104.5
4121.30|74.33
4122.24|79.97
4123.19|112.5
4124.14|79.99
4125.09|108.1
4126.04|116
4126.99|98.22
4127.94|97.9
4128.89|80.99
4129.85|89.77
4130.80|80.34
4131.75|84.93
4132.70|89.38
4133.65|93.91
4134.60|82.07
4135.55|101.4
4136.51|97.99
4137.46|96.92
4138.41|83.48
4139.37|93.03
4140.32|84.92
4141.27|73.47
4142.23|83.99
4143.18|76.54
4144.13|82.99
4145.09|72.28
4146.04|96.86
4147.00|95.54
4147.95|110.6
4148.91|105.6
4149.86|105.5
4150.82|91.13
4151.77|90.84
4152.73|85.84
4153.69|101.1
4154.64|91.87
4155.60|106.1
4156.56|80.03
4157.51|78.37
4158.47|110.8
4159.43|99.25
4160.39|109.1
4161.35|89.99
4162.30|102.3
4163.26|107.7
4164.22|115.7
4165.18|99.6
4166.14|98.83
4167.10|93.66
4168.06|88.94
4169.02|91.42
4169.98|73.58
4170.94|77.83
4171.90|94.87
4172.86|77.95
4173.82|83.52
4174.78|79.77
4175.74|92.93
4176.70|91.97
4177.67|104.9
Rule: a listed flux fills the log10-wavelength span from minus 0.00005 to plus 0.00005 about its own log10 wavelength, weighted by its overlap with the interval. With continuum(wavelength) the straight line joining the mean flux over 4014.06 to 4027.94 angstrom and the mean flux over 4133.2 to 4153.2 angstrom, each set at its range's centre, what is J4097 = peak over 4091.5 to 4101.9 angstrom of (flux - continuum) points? 20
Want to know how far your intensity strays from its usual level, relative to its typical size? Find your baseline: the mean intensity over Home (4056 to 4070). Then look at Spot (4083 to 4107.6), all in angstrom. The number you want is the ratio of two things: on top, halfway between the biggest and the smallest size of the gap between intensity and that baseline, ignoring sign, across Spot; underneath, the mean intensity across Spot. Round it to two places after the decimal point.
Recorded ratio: 0.18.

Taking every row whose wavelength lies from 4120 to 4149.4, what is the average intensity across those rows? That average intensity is 91.2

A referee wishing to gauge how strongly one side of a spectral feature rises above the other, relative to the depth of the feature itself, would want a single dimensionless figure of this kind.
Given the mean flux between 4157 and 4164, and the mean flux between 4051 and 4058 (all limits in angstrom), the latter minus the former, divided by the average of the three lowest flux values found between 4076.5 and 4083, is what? -0.15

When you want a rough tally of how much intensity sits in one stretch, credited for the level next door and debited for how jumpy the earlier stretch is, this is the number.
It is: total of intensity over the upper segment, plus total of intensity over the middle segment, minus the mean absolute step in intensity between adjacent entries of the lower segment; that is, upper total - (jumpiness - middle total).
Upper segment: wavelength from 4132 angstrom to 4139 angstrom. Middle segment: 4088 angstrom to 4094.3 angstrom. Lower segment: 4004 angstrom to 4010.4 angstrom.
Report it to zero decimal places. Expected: 1306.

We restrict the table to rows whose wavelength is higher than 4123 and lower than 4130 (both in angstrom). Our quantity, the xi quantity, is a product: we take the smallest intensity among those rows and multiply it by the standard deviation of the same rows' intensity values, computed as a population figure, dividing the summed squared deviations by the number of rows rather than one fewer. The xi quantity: 1027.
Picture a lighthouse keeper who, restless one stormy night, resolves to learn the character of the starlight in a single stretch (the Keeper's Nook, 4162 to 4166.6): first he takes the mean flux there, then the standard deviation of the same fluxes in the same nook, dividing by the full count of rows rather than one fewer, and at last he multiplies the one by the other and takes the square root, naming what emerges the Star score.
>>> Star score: 26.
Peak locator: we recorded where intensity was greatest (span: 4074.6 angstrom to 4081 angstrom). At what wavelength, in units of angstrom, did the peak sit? 4075.06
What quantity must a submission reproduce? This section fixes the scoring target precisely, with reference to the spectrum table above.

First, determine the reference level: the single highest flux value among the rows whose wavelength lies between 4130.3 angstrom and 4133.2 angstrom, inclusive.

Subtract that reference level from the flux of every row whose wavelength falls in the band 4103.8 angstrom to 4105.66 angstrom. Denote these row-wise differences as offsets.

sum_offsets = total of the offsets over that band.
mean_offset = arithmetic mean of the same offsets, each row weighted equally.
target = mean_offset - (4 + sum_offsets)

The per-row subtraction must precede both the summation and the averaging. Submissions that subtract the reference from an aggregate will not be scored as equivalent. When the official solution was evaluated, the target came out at 1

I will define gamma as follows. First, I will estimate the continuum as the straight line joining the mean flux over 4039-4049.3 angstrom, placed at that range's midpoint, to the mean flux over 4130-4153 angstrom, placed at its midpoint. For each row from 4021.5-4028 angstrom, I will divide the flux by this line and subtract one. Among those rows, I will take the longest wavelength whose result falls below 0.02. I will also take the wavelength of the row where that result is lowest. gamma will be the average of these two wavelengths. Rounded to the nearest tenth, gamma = 4027.0 angstrom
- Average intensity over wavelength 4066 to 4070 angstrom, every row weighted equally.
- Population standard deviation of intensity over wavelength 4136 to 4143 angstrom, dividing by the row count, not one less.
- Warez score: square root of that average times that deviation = 29.0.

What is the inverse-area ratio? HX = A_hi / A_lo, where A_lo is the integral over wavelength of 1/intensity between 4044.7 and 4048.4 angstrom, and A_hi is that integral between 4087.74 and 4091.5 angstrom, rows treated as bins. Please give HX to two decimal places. 0.75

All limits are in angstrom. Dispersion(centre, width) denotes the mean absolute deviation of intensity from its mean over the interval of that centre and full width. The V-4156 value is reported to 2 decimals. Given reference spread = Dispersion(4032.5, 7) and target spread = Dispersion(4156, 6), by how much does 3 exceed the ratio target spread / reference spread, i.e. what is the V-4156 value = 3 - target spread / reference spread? 1.78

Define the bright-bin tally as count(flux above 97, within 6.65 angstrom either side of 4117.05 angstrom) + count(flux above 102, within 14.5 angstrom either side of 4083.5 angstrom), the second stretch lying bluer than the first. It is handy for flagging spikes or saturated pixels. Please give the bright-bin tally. 14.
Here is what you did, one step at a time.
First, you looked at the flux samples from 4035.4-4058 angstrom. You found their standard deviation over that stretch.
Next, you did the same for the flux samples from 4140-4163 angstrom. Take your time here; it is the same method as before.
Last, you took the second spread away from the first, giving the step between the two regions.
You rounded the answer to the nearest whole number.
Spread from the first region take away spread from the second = 5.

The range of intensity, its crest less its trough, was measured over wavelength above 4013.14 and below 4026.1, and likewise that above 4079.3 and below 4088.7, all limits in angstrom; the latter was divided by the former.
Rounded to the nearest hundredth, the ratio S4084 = 1.32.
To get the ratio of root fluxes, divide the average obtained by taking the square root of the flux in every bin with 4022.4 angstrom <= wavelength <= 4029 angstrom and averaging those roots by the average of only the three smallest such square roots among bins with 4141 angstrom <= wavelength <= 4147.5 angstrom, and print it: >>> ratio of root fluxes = 1.09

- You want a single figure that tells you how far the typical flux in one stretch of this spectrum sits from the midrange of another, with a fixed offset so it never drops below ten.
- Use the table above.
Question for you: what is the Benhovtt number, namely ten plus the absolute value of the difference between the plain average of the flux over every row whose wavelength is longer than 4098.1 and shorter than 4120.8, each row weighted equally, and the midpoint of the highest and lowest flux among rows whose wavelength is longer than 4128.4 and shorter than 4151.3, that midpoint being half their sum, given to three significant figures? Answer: 10.0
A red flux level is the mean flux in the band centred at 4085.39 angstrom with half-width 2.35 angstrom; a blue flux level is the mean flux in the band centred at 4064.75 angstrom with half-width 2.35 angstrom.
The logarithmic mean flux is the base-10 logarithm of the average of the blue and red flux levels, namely 2.00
